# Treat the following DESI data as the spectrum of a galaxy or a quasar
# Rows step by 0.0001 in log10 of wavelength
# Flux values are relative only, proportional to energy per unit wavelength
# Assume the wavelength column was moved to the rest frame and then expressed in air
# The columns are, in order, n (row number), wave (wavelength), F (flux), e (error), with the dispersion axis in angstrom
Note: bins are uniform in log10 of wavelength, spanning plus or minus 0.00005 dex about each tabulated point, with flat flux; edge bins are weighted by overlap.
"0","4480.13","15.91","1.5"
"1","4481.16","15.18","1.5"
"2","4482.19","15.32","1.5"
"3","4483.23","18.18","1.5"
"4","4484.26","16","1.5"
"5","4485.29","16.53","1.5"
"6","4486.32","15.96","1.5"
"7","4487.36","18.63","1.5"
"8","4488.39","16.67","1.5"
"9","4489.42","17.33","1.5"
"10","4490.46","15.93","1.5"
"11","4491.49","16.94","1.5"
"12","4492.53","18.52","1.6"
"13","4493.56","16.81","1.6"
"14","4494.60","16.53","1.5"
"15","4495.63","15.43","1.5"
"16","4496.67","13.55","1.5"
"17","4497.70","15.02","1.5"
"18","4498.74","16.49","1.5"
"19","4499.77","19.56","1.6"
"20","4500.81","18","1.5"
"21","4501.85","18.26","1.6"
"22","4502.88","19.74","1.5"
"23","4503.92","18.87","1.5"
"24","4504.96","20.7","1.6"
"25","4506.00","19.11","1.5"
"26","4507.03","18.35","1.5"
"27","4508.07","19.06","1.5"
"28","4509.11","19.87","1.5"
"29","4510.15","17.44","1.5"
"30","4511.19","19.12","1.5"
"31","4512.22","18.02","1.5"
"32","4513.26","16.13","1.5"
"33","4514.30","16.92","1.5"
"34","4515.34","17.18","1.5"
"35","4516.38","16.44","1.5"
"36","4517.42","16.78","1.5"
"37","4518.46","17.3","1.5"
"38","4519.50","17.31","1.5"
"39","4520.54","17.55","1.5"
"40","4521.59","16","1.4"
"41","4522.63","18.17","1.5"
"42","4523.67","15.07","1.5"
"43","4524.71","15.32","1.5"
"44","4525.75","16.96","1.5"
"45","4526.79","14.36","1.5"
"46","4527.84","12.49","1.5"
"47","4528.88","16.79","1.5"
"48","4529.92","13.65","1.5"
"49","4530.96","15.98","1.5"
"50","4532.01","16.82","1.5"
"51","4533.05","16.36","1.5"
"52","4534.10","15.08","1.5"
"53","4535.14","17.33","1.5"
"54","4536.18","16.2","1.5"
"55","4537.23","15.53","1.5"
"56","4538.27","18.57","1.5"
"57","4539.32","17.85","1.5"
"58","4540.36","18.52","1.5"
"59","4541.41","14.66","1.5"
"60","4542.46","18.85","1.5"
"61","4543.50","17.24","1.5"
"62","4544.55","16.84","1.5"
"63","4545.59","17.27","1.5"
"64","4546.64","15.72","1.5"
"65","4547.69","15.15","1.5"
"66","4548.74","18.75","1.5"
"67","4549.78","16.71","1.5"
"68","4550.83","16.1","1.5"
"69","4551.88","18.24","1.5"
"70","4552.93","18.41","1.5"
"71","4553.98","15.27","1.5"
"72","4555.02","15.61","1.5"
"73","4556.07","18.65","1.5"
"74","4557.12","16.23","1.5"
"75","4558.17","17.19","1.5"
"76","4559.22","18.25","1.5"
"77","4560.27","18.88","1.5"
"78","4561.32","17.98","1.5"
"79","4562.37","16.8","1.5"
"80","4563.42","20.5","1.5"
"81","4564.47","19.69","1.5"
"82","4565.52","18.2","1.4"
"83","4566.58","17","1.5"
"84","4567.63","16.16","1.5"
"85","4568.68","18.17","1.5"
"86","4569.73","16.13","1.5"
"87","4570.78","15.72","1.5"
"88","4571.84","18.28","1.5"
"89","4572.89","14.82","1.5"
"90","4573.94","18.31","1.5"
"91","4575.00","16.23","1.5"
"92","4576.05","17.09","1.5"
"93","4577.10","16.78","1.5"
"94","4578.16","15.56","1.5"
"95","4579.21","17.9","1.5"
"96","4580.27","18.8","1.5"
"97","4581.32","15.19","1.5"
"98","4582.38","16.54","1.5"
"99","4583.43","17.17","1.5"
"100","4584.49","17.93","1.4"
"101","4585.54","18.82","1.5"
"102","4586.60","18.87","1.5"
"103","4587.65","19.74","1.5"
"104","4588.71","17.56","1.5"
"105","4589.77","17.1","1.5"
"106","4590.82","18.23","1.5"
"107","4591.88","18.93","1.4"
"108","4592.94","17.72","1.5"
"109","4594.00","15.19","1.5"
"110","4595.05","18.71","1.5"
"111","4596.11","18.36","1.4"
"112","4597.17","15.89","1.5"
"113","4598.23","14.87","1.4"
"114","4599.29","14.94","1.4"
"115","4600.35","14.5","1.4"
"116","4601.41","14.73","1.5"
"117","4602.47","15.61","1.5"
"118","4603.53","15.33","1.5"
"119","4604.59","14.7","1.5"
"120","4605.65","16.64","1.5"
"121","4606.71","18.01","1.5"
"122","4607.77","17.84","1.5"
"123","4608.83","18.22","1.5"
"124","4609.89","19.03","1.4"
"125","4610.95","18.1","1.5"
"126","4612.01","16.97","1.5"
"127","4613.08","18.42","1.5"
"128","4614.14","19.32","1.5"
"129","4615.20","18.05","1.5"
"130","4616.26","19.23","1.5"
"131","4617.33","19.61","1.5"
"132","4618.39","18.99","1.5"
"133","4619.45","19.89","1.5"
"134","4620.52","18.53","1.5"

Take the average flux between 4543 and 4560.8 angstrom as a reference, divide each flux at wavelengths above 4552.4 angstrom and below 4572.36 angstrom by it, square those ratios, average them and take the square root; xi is 1.03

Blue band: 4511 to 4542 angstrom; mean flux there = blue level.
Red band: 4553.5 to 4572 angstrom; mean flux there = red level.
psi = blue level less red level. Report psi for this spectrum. -1.0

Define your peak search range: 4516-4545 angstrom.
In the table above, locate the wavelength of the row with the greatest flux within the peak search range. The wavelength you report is 4542.46 angstrom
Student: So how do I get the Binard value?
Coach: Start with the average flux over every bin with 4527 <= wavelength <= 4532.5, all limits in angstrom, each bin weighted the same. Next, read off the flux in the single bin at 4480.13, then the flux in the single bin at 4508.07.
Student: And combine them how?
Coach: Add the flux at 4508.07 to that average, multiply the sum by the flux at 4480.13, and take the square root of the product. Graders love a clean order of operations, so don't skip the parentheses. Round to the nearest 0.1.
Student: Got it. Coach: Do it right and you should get 23.3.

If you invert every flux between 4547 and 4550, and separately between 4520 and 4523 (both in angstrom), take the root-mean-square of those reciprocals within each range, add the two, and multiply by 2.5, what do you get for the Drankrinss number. 0.296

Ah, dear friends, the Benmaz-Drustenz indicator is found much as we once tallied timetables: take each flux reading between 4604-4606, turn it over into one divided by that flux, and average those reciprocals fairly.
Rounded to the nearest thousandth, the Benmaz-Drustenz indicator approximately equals 0.064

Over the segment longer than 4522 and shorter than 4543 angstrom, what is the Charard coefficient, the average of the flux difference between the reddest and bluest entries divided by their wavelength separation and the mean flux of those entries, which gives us 8.13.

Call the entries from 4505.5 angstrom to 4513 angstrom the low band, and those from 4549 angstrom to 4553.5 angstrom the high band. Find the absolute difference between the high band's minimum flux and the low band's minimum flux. 1.3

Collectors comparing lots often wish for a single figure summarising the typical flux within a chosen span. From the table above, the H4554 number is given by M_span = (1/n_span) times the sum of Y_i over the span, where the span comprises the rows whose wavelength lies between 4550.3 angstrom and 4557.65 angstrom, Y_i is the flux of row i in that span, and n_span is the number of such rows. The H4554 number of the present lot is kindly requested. 16.9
